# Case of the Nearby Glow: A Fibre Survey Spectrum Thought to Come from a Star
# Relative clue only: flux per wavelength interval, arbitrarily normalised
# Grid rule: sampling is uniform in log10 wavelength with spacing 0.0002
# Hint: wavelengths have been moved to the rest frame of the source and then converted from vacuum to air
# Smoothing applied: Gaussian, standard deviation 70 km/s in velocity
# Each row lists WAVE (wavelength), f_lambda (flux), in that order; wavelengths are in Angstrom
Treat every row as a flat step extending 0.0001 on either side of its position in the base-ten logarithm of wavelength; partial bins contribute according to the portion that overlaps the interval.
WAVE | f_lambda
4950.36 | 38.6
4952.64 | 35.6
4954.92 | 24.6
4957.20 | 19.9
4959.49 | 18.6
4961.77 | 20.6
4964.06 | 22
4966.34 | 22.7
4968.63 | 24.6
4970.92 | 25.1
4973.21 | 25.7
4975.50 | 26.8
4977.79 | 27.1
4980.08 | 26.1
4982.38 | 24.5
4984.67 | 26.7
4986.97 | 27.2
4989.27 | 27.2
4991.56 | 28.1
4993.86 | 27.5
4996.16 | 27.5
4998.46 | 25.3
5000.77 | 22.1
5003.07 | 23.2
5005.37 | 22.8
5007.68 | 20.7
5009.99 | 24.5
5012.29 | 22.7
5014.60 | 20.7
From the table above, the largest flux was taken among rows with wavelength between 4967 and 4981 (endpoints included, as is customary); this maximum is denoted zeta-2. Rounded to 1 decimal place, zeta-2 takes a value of 27.1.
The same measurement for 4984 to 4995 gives 28.1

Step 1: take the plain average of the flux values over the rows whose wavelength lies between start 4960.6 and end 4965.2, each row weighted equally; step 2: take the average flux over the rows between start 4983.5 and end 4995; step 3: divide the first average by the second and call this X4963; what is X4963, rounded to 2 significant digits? 0.78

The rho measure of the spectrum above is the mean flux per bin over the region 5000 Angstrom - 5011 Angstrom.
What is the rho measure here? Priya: 22.7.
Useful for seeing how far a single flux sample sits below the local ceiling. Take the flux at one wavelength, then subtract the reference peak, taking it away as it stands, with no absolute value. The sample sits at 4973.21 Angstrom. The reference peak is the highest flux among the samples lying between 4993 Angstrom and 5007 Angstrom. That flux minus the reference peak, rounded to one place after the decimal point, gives -1.8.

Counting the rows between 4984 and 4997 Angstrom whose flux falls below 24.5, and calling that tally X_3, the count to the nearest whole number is 0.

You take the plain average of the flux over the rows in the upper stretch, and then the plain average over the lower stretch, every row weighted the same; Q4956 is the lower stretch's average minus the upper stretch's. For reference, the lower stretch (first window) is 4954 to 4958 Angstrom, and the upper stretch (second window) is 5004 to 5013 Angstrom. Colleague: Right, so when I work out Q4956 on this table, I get -0.4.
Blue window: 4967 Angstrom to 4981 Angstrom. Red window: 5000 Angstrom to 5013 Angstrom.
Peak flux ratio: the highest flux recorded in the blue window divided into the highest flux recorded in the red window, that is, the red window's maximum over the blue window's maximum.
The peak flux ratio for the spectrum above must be 0.90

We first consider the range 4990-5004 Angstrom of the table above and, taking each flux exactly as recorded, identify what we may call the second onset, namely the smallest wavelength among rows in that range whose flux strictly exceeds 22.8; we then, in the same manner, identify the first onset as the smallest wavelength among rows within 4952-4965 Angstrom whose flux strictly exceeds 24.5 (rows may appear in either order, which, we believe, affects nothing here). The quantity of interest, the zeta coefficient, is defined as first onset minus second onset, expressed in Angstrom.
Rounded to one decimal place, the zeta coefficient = -38.9 Angstrom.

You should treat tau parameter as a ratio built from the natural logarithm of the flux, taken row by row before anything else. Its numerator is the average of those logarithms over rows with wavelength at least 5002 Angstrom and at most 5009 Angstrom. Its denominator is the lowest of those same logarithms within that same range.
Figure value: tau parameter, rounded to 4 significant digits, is 1.023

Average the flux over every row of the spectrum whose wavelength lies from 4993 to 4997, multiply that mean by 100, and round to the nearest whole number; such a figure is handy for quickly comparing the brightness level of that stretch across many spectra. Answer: 2750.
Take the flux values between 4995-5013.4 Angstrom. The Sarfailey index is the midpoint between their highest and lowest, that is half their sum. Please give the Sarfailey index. 24.1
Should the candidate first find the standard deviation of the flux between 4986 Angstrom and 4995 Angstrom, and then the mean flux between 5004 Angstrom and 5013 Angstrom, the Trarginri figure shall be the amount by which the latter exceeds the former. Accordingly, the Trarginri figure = 22.3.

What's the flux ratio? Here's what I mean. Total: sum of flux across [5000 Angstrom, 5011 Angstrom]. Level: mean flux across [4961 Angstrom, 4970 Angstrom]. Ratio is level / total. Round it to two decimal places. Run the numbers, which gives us 0.20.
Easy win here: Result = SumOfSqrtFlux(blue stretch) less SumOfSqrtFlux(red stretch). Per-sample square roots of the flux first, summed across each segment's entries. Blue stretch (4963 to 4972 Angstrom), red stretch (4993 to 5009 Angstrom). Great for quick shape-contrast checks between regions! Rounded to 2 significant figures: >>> -15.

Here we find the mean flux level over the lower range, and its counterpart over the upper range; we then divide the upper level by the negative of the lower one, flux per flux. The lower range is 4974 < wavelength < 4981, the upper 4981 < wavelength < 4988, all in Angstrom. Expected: -0.98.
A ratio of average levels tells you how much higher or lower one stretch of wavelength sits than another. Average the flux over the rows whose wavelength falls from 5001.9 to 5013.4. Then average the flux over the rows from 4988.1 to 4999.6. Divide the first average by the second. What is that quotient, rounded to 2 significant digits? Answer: 0.84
